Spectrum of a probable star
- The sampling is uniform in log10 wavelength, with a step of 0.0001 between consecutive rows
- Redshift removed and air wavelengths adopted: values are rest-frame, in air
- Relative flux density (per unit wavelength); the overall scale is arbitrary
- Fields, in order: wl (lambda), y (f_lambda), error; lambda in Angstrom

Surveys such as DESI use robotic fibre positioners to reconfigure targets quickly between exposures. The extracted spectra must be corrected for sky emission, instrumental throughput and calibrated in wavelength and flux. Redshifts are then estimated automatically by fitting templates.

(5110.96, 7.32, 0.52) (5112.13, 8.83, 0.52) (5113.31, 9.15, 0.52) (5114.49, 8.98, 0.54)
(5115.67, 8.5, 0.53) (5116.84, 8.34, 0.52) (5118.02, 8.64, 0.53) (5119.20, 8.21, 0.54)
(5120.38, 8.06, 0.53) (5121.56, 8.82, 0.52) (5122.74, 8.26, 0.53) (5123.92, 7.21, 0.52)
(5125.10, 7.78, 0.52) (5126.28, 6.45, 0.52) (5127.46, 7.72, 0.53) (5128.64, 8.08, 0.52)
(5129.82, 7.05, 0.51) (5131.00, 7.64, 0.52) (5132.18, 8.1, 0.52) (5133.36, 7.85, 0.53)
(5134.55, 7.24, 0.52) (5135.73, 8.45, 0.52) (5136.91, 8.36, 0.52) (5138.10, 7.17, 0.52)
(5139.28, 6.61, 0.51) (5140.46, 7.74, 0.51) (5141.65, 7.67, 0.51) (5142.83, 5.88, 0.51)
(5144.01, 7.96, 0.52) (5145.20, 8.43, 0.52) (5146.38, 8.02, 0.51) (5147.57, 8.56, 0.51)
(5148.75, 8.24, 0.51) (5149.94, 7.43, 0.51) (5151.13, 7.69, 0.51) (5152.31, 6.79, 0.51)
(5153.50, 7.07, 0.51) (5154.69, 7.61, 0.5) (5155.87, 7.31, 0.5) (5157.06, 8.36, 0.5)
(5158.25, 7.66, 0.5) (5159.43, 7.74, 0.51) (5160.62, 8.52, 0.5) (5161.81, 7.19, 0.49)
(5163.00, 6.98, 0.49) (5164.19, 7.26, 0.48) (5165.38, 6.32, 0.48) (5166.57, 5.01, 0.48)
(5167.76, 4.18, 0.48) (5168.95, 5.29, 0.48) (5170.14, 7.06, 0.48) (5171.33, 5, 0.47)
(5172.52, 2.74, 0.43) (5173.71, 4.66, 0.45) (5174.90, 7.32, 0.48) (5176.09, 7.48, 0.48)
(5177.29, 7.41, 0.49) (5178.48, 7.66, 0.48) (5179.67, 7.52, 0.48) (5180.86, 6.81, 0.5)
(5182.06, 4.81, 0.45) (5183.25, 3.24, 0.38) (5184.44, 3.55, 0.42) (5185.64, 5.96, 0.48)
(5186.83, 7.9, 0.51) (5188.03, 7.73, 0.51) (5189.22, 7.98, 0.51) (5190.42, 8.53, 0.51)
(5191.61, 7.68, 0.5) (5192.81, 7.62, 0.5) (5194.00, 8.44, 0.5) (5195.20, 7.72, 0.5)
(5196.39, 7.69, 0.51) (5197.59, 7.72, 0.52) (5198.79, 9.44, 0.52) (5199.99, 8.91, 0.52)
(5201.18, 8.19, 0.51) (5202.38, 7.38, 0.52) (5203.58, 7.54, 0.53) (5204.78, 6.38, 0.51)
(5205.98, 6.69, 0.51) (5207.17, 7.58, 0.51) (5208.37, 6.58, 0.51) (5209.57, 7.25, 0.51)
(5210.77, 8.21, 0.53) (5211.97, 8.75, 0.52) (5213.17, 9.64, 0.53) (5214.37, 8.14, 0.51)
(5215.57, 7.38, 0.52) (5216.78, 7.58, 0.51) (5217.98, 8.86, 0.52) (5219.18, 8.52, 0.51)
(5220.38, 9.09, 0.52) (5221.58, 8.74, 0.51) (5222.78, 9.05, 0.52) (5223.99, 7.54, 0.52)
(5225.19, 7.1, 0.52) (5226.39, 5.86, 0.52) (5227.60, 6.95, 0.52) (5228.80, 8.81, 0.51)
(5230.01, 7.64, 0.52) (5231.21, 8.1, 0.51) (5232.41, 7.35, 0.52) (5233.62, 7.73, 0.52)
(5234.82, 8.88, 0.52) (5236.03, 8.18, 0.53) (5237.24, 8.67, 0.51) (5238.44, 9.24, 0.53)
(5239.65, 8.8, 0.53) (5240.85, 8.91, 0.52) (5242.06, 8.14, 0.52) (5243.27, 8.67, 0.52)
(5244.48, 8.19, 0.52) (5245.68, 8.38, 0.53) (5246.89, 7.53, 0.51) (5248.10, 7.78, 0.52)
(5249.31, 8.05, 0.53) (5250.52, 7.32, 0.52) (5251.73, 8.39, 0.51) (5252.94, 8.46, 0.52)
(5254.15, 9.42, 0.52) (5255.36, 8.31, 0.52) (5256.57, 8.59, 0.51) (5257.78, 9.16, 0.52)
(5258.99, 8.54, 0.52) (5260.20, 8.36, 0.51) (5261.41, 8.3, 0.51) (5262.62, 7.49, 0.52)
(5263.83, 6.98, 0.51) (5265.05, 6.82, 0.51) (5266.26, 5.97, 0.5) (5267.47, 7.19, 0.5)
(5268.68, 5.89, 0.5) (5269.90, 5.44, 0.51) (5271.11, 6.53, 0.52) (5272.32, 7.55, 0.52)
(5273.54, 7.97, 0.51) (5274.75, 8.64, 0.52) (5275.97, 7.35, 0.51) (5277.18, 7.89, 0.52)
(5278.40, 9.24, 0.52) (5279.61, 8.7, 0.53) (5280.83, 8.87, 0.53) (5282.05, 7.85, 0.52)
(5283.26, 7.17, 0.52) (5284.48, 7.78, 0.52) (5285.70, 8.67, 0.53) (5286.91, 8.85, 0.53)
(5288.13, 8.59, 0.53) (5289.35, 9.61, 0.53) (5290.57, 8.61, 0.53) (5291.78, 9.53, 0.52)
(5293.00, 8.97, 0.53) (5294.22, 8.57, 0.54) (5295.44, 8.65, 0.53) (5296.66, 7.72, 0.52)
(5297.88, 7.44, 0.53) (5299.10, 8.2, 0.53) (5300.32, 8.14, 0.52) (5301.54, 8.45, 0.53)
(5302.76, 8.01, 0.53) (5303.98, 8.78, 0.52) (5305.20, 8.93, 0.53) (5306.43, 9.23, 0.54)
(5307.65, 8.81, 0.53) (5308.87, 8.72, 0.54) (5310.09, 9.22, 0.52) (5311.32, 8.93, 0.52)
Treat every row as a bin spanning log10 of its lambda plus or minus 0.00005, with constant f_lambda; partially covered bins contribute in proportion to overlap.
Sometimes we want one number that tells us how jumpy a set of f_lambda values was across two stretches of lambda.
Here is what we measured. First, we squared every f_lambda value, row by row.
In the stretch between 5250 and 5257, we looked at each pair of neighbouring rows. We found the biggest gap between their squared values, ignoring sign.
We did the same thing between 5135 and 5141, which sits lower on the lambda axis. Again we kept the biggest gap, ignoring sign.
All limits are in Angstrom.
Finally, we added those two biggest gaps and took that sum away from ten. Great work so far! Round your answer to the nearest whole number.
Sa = -28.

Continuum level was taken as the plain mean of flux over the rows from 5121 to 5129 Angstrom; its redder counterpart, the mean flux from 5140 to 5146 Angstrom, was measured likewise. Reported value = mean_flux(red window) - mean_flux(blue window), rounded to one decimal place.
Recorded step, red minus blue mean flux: -0.2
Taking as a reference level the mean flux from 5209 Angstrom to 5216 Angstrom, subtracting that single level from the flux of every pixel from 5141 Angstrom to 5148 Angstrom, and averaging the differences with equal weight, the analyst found -0.5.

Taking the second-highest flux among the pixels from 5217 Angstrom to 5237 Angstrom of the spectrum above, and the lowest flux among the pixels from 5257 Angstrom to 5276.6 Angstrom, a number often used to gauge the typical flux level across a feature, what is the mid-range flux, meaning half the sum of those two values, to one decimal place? 7.2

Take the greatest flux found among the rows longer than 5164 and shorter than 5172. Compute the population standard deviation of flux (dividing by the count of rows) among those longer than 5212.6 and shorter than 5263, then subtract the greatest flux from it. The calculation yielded -6.5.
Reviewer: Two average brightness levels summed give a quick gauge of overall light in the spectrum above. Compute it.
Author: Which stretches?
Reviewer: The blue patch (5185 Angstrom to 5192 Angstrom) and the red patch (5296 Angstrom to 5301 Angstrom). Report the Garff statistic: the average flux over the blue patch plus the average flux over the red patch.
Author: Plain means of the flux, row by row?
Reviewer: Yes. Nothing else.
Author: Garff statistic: 15.5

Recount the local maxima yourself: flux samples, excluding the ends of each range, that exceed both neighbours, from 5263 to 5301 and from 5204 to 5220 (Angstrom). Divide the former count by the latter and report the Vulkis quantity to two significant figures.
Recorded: 3.0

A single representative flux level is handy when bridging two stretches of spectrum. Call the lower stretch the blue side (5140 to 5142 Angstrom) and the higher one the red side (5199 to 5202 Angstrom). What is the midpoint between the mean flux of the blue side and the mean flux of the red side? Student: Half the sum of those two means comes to 8.13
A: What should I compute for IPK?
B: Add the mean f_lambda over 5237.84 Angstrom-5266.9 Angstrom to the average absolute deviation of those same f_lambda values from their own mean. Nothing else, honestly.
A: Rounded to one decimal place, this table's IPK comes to 8.8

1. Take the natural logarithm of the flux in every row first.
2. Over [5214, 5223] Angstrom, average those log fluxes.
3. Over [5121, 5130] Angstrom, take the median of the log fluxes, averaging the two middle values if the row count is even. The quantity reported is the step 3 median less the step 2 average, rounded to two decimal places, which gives -0.08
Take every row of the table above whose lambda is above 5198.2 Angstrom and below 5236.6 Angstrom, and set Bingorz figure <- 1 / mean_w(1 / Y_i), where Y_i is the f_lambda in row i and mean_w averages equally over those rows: 7.83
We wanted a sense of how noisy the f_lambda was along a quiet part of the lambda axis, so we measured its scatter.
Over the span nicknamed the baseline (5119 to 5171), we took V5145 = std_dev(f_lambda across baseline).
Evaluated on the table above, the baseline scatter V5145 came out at 1.0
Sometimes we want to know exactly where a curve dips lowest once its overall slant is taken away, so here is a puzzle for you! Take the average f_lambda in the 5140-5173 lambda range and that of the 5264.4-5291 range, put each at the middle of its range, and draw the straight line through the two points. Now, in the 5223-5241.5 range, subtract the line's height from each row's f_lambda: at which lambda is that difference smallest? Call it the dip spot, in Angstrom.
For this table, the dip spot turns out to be 5226.39 Angstrom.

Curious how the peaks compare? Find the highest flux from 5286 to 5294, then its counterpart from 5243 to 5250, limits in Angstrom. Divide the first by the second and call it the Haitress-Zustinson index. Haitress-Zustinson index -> 1.11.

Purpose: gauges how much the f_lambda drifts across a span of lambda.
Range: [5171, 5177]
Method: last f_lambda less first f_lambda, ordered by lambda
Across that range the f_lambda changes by 2.5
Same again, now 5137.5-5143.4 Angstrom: -1.3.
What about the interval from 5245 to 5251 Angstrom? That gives -1.1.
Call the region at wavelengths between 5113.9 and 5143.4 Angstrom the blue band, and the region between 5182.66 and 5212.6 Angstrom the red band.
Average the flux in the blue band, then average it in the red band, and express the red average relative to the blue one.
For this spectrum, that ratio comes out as 0.95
